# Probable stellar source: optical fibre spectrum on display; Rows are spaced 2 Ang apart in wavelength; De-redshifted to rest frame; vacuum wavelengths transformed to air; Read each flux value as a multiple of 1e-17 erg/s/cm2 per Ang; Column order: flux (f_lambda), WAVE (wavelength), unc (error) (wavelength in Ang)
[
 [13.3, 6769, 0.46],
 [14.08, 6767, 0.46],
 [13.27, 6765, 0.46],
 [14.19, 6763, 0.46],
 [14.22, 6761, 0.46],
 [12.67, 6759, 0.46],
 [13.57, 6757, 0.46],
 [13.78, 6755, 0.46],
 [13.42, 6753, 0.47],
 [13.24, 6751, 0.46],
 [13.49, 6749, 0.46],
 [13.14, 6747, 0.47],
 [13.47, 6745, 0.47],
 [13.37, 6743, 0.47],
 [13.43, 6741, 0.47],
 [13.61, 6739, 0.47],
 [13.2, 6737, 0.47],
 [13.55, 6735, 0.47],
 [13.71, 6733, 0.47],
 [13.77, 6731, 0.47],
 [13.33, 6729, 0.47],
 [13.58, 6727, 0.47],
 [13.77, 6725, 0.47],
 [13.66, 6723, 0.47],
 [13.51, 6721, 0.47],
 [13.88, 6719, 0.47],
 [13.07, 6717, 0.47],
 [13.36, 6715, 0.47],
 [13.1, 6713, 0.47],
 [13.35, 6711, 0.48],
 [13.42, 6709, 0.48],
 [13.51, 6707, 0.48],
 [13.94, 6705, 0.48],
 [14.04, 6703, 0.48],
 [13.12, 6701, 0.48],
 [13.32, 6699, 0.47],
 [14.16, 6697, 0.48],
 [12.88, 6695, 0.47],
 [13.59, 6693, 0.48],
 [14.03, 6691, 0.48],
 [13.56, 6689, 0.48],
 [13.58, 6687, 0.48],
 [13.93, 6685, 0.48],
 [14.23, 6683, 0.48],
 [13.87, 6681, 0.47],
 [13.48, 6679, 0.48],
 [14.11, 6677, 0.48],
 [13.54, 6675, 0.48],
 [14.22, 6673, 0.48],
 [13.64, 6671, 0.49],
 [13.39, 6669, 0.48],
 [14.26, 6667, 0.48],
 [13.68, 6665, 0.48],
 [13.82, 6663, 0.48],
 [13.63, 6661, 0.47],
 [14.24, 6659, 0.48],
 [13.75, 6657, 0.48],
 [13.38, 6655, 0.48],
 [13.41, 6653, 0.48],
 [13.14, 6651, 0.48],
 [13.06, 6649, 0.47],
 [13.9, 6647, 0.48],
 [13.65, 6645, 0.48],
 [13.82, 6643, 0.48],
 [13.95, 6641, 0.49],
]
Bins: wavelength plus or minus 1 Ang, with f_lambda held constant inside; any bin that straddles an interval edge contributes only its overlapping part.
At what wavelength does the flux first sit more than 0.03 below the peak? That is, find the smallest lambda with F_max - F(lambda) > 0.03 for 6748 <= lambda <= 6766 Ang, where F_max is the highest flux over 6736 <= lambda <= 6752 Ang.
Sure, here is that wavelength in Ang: 6749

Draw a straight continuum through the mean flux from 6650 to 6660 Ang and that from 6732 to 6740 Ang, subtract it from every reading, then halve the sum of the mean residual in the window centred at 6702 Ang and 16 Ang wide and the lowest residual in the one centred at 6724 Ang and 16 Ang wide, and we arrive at -0.23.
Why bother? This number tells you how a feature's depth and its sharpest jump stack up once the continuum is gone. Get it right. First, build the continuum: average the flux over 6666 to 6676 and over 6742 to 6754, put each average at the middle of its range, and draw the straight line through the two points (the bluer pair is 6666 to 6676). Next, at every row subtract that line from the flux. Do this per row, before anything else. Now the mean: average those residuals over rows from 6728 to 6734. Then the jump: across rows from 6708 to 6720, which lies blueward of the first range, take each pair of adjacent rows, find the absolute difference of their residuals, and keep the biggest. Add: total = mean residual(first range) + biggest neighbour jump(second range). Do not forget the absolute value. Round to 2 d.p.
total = 0.97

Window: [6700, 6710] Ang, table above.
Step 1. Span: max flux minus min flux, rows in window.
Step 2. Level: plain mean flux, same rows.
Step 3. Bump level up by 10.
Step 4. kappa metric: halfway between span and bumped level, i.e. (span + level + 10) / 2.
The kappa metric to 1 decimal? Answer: 12.3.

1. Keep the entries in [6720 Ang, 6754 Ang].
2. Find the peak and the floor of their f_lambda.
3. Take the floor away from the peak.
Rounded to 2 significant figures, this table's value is 0.63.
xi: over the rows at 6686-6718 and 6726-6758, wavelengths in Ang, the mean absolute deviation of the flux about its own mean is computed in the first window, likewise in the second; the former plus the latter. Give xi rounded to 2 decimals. 0.45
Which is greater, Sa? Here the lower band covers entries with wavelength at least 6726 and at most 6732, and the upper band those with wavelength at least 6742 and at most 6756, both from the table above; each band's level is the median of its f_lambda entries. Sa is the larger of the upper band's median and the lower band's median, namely 13.6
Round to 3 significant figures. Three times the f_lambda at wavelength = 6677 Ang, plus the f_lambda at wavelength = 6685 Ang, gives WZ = 56.3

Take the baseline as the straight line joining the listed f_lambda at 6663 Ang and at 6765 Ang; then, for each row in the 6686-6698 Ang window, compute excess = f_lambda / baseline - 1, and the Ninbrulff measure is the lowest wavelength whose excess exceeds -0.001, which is 6691 Ang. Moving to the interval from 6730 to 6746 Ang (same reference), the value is 6731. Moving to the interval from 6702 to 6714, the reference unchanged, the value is 6703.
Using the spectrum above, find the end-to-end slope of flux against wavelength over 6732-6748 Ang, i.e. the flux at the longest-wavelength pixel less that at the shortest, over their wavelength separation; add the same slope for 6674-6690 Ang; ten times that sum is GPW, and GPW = -0.4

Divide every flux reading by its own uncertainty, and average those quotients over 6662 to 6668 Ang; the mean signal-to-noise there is 29.0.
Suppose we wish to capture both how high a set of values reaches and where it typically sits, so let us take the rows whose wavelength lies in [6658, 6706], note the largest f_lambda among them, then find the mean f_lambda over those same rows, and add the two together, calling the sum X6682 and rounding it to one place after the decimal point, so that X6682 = 28.0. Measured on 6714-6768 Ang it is 27.8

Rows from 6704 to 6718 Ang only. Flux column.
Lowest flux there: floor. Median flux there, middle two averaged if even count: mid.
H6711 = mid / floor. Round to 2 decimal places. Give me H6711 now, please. 1.02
